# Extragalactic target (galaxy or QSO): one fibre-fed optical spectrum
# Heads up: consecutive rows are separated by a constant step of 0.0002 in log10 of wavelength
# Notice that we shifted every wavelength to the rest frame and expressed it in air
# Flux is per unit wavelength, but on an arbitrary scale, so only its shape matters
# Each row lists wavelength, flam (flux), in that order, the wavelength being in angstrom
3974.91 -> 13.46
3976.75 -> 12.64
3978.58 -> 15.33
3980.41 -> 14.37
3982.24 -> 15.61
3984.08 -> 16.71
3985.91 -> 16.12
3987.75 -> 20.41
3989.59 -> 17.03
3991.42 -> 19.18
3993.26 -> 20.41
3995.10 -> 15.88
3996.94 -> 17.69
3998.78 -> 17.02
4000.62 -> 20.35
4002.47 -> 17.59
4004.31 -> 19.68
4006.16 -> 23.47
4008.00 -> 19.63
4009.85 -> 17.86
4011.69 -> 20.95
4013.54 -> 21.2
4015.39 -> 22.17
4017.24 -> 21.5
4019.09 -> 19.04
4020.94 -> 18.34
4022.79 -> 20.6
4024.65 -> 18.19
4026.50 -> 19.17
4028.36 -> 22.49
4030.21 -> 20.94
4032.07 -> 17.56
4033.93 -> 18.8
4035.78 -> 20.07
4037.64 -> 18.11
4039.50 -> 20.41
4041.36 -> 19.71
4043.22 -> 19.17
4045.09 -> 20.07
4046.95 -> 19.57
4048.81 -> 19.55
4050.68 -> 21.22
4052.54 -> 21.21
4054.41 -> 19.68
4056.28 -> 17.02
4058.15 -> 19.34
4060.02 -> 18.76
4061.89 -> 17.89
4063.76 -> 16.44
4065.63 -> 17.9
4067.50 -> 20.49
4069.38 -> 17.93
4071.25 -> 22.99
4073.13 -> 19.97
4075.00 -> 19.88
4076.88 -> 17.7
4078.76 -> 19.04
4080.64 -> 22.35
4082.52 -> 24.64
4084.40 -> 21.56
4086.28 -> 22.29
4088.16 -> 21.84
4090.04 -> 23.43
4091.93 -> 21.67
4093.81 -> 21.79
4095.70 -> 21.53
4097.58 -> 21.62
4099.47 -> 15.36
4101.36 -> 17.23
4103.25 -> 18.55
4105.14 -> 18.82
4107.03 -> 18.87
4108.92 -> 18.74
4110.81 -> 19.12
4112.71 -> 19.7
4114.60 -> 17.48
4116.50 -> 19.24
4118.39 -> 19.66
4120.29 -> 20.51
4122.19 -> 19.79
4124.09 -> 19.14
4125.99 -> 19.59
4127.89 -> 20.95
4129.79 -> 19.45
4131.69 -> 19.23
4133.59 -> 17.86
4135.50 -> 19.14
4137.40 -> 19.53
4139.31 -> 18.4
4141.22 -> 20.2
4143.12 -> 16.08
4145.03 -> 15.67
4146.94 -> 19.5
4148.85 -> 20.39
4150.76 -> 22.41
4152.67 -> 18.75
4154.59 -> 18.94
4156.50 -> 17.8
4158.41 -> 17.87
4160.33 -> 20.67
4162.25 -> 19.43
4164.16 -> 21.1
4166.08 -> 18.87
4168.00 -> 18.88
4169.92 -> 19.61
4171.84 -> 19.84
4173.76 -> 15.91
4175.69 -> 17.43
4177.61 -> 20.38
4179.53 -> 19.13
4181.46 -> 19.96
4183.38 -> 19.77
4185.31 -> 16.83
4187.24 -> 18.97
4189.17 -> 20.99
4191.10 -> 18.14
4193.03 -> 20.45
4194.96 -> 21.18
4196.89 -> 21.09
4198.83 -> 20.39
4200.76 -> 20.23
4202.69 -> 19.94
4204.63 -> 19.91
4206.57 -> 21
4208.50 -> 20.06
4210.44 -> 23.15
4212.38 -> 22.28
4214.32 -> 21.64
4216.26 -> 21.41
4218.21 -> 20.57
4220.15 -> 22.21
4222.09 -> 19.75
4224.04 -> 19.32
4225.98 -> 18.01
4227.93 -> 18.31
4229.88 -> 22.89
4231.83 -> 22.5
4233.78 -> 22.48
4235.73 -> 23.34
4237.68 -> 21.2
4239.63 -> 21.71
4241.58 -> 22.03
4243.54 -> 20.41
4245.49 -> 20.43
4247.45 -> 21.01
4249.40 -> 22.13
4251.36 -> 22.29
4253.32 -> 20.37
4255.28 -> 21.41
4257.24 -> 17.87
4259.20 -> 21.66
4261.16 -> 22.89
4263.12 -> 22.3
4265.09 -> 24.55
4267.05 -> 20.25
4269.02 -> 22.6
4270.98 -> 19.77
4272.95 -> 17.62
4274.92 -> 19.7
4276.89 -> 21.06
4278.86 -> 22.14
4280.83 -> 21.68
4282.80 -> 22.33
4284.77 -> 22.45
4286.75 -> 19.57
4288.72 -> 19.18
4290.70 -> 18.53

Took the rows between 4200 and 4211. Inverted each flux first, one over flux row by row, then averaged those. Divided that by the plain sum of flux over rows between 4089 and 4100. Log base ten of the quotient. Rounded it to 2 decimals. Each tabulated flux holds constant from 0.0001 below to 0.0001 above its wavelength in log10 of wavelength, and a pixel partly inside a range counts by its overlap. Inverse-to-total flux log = -3.41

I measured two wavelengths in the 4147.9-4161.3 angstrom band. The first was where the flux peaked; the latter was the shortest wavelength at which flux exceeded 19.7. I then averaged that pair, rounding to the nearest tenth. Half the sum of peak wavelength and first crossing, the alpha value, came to 4149.8 angstrom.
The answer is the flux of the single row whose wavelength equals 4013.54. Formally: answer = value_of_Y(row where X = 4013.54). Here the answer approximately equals 21.2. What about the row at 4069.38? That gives 17.93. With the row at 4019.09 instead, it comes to 19.04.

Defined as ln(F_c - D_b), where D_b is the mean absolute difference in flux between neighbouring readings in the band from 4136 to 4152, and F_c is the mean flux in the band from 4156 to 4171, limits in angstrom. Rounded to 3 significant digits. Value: 2.85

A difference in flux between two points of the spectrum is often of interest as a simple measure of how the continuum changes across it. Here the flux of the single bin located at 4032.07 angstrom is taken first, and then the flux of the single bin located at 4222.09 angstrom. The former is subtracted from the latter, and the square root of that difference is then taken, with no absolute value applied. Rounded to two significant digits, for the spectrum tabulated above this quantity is 1.5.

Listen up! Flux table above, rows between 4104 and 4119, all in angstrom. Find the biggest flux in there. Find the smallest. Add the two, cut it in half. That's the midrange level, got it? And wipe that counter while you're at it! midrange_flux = 18.6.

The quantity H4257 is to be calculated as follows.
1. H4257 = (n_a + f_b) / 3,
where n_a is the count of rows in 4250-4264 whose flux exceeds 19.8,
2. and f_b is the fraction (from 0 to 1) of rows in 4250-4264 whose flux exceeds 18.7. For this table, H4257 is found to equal 2.3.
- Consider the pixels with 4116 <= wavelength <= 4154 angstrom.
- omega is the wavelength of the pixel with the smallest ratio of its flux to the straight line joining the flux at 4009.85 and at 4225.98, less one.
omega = 4145.03 angstrom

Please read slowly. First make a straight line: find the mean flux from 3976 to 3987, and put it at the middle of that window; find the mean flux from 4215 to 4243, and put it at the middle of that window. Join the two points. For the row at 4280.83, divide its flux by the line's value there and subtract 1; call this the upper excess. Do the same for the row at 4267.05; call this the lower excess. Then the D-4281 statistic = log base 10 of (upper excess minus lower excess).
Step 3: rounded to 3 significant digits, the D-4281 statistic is -1.30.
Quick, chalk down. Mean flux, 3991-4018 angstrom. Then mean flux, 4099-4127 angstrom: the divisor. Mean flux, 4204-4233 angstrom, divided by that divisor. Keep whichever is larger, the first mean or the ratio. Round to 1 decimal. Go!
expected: 19.6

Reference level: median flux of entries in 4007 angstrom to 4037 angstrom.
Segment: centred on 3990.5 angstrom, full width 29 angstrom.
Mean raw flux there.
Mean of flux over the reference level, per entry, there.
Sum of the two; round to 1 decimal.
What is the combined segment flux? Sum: 18.1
